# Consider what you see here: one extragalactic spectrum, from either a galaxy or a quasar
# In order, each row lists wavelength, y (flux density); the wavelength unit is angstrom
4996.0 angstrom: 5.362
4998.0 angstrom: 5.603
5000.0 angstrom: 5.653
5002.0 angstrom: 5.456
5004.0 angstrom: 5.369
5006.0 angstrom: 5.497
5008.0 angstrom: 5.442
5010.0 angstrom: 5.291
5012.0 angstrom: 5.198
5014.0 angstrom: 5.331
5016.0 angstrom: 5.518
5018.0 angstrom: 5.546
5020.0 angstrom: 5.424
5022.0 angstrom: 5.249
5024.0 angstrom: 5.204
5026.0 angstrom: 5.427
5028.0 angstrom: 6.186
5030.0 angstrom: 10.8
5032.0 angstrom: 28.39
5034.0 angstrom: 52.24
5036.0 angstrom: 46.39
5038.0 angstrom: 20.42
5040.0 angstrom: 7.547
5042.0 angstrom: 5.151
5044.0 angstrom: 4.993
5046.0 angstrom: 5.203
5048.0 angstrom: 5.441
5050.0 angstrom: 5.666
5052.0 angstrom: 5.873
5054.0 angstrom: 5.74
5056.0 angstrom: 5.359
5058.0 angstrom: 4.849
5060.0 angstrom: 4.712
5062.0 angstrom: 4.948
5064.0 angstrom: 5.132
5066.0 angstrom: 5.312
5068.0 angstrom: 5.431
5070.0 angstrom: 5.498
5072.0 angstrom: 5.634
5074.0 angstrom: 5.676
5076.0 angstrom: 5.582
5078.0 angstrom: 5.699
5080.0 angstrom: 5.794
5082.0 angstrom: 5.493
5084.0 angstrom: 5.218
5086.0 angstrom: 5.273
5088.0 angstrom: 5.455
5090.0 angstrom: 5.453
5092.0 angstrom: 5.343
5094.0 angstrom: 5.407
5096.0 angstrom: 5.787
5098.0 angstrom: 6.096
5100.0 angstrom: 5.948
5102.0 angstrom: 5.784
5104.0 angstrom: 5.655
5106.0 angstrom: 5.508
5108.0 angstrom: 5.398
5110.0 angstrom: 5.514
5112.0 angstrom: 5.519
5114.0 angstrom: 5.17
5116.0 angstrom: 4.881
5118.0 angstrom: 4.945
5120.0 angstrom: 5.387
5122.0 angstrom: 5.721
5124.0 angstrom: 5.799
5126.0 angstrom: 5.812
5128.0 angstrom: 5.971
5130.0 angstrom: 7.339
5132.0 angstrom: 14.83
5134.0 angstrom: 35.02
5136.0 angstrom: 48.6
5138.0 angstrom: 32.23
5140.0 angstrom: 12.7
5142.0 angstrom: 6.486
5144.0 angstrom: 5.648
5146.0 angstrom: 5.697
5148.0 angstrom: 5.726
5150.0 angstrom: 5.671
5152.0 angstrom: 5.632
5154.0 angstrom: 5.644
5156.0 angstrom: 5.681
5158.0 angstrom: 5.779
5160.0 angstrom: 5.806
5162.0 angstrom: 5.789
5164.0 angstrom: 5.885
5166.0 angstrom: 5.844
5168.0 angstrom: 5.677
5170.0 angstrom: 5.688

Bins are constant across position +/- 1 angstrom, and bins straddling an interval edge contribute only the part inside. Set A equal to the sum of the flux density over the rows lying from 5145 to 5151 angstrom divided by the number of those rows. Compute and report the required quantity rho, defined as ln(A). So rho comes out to 1.74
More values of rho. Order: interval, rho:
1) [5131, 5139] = 3.49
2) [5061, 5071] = 1.66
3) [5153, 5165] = 1.75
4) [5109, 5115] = 1.69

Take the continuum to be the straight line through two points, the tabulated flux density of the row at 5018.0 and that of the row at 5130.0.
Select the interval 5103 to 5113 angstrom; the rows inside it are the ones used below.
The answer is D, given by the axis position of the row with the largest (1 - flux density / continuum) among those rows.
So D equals 5108.0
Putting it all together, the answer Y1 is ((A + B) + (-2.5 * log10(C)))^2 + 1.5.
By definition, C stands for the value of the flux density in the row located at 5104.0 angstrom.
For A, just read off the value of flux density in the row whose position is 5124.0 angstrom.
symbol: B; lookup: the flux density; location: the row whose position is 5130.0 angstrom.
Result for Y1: 128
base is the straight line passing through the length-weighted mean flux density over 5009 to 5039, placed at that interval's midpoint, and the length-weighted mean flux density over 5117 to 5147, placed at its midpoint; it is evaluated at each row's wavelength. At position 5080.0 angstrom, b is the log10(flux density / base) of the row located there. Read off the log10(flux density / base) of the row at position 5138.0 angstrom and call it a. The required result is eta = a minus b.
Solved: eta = 0.76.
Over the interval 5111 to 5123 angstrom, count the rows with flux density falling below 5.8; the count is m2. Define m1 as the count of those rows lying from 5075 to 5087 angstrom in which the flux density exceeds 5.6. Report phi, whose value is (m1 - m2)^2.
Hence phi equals 16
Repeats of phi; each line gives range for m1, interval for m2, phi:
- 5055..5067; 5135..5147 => 4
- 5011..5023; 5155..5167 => 9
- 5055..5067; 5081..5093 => 36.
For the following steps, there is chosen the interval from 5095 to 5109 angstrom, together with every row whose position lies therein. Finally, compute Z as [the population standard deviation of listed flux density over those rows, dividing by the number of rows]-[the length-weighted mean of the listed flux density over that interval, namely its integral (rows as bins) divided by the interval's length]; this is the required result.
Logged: -5.52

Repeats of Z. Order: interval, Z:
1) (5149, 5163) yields -5.65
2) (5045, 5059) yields -5.12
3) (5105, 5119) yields -5.02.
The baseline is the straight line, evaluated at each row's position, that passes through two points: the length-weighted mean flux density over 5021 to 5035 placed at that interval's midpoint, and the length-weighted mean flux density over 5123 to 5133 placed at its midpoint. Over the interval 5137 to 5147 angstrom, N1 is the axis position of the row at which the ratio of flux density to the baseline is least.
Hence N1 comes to 5144.0 angstrom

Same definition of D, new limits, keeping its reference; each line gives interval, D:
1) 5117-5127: 5118.0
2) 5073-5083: 5082.0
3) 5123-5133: 5126.0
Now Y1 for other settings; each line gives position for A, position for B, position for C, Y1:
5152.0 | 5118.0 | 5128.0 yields 76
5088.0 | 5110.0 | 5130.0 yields 79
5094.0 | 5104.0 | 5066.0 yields 87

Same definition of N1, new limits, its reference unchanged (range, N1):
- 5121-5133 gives 5122.0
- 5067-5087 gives 5068.0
